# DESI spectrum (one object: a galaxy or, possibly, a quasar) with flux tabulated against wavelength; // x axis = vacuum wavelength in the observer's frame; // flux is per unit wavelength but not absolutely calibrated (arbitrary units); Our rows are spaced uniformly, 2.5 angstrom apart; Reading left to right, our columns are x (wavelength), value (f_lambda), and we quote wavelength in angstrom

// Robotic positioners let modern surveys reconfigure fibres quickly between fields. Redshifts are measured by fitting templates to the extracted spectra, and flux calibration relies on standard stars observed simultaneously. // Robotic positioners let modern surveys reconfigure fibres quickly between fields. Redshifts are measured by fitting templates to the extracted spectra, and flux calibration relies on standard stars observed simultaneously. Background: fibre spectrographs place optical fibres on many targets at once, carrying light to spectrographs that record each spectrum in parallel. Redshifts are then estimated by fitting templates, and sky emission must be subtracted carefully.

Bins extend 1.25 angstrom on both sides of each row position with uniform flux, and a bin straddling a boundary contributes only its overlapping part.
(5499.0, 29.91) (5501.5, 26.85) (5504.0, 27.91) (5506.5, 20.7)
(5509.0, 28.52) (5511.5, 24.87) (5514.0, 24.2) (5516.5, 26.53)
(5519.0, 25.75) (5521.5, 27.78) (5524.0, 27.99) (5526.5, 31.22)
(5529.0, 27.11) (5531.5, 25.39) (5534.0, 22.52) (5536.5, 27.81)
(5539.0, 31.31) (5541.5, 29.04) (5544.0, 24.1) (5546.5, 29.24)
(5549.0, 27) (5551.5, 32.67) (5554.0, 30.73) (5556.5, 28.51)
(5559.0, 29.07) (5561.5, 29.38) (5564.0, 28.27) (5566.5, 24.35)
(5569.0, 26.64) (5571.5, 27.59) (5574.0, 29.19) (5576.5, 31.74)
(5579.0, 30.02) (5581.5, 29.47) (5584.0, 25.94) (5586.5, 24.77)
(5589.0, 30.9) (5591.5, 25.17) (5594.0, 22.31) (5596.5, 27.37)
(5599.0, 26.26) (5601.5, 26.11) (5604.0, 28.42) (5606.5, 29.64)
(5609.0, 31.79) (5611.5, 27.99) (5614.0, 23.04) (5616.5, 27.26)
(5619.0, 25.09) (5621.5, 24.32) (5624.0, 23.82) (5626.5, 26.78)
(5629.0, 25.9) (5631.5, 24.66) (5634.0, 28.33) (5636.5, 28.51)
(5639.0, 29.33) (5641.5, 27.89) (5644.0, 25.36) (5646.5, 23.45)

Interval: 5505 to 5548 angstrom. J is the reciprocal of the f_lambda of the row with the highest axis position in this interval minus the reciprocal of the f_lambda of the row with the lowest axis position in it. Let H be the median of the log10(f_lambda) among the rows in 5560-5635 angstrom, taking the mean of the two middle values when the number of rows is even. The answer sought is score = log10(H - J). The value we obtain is 0.160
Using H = 1.43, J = -0.014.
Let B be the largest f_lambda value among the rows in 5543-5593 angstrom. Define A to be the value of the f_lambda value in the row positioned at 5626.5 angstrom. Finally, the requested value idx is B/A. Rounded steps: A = 26.78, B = 32.67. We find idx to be 1.22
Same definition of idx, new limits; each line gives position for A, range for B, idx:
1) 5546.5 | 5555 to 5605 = 1.09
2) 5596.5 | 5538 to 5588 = 1.19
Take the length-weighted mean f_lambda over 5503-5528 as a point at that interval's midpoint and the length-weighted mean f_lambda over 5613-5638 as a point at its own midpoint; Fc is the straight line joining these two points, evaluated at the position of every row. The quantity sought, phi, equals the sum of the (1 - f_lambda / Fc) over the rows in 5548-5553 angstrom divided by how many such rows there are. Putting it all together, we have -0.13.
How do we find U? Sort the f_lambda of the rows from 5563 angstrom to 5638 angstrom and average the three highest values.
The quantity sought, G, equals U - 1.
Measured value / 30.5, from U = 31.5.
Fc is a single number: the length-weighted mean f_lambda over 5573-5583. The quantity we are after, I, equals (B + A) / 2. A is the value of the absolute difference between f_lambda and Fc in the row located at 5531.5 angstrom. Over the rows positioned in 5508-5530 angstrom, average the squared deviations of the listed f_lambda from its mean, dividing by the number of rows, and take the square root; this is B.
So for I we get 3.3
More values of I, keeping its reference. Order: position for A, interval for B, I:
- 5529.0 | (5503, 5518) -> 2.8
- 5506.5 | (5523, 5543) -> 6.0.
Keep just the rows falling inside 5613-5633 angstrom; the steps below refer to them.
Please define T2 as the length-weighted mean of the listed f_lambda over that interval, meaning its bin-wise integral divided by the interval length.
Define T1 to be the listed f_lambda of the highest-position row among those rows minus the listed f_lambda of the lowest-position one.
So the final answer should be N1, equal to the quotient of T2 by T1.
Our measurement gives 15.5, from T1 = 1.6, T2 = 25.2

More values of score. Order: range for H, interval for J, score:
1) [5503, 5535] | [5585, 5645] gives 0.154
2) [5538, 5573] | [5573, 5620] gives 0.162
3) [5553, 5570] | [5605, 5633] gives 0.161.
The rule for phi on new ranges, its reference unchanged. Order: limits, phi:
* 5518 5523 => -0.01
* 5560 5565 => -0.10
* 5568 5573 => -0.04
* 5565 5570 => 0.03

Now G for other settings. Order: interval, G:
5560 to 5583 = 29.4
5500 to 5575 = 30.7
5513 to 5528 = 28.0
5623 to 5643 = 27.7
